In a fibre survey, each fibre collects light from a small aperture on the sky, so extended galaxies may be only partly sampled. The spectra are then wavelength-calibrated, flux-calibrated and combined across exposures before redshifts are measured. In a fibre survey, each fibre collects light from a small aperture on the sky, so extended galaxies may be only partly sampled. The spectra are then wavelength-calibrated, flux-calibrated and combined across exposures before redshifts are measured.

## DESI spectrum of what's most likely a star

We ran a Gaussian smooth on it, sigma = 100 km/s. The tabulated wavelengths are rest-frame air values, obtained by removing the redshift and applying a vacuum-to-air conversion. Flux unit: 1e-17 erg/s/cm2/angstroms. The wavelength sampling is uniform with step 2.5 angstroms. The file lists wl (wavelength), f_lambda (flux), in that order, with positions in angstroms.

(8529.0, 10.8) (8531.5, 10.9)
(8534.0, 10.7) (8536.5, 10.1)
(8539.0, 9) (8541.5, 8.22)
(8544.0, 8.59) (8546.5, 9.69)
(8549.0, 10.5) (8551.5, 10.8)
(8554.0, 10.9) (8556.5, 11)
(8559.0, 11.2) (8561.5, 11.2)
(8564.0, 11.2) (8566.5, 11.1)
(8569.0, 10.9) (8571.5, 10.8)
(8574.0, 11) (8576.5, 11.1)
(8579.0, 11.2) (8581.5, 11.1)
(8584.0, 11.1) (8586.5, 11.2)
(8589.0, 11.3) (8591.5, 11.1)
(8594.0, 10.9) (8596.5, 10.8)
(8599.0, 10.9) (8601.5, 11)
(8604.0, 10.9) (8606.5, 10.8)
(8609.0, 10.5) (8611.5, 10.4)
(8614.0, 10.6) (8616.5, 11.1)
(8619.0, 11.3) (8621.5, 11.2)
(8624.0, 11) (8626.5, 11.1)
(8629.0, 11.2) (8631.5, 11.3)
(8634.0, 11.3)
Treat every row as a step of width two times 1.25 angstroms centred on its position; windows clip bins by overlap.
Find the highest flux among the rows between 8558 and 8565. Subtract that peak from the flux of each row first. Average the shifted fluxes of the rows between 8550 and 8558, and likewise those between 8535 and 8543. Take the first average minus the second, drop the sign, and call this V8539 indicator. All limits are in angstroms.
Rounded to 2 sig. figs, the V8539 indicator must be 1.8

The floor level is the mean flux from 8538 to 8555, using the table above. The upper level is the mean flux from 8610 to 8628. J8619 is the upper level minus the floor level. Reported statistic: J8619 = 1.3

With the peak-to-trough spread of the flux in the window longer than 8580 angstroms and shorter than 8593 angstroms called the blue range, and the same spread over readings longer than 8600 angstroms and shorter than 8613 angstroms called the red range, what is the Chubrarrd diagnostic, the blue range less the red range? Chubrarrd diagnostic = -0.40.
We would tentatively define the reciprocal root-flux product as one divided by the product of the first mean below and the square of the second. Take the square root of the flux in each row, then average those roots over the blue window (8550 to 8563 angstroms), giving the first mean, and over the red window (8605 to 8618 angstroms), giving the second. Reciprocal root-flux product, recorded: 0.0282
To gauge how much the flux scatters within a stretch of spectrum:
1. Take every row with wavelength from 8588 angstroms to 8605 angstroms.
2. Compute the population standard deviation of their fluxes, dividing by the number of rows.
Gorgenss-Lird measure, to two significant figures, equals 0.16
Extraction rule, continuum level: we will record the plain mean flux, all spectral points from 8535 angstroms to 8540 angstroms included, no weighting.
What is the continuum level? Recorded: 9.6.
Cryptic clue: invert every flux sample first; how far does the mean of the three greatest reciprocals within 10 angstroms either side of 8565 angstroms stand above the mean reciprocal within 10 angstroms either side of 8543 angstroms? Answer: -0.012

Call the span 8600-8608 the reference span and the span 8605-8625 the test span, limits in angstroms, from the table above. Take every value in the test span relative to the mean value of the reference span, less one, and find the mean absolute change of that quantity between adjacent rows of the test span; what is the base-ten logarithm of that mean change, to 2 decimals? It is -1.68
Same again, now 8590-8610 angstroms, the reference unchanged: -1.88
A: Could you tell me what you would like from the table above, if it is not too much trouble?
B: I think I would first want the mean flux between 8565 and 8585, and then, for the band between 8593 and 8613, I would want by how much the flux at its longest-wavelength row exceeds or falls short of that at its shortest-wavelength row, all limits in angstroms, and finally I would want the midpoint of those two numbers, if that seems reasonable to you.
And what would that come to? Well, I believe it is 5.27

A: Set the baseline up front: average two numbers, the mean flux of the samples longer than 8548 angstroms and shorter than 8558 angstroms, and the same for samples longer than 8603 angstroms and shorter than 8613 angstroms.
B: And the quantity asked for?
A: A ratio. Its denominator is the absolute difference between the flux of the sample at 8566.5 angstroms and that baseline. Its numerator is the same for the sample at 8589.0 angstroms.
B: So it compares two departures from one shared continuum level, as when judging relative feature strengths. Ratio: 1.5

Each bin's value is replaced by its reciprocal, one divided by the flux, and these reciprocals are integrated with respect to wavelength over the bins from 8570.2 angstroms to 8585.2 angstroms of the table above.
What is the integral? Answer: 1.4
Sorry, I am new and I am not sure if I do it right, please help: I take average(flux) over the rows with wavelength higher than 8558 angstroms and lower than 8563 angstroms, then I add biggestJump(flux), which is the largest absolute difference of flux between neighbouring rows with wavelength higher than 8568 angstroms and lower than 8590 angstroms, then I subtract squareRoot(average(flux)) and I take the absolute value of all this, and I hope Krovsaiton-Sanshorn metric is 8.05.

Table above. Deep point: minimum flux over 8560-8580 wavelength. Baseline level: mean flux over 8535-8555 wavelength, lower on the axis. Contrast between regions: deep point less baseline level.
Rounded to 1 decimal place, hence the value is 1.1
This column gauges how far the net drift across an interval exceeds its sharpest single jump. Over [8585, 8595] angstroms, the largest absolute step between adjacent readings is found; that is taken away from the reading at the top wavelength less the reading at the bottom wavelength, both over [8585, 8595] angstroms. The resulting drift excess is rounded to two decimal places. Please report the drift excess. -0.50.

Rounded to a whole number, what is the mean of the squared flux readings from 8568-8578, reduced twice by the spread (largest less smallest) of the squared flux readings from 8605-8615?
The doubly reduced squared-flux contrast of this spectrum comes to 103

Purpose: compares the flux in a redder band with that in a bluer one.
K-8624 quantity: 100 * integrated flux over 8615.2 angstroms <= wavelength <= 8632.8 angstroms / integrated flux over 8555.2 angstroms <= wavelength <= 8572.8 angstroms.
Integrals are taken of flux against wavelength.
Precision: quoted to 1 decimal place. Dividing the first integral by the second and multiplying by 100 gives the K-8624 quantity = 101.0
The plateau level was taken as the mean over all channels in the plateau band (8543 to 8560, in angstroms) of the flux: 10.4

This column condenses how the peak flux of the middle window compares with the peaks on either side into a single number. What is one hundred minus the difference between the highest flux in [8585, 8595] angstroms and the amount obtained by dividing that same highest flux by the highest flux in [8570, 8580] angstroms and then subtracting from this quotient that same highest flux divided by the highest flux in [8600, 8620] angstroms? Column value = 88.7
